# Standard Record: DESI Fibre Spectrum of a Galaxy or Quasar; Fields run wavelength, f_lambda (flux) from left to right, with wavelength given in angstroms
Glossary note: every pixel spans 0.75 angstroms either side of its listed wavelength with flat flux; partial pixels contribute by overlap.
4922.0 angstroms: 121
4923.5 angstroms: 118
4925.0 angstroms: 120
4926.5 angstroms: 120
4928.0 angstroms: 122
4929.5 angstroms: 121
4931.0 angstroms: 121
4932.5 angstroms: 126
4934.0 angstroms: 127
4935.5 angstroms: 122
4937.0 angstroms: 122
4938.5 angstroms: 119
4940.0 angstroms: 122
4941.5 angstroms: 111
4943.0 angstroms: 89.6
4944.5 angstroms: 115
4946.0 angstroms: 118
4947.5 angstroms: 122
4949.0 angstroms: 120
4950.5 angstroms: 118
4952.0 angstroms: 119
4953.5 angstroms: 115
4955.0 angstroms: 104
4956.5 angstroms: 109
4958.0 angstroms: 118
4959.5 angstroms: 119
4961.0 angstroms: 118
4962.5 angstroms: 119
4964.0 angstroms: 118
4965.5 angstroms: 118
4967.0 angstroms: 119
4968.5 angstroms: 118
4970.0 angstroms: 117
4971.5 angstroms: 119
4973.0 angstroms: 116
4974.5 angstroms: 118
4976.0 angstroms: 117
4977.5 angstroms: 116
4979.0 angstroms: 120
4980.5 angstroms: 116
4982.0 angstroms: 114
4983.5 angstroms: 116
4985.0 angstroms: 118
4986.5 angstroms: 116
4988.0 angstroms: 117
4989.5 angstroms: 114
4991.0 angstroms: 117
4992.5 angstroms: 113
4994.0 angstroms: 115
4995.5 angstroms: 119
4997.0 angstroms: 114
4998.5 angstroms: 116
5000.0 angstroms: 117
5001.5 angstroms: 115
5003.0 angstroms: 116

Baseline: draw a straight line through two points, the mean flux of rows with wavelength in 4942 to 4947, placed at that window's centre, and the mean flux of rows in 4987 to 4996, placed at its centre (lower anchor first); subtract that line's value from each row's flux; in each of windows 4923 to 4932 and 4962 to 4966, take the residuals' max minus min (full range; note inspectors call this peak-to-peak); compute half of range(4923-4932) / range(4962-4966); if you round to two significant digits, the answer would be 1.1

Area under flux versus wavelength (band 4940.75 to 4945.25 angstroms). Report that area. 473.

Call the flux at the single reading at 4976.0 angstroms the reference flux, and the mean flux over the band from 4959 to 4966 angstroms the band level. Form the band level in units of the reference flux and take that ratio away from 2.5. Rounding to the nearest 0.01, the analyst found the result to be 1.49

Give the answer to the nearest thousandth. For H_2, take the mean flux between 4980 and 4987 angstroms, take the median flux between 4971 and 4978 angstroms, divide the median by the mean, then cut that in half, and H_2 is 0.504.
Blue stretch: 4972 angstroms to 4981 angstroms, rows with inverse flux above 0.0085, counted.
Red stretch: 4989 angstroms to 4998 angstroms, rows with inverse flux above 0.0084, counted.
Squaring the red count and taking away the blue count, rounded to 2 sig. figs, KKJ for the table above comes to 32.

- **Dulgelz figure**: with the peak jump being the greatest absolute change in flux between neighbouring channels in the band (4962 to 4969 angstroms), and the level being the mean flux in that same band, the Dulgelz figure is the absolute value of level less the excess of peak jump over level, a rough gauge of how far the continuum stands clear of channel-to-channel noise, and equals 236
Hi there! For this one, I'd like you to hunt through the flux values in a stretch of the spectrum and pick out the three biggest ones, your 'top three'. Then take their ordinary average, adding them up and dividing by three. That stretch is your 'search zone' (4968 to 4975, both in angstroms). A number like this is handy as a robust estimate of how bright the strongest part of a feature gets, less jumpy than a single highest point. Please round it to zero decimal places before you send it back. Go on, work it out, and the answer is 118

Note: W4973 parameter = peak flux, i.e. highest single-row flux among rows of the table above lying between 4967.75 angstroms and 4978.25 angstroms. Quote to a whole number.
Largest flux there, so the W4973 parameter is 119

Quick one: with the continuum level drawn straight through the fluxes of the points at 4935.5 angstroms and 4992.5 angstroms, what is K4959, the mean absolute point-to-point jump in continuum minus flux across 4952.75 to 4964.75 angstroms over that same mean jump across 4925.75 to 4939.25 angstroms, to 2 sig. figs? 1.9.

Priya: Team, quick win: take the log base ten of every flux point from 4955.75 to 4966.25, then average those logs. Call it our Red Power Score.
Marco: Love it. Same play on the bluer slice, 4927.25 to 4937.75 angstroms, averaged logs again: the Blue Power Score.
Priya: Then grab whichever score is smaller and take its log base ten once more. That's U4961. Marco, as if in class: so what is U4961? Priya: 0.316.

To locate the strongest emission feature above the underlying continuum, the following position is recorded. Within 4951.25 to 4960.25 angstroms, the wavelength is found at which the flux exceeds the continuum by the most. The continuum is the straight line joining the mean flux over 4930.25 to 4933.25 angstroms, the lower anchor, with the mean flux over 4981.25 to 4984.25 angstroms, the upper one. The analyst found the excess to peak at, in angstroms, 4959.5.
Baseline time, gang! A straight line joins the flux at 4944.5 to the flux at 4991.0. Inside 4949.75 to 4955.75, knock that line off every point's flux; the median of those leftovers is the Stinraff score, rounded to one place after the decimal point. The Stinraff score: 1.2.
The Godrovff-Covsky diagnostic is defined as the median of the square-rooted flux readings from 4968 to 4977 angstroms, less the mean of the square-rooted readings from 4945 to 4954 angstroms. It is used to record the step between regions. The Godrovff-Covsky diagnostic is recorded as -0.053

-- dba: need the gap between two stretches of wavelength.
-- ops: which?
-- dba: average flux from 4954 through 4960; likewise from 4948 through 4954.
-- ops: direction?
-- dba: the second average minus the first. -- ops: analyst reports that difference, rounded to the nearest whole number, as 6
